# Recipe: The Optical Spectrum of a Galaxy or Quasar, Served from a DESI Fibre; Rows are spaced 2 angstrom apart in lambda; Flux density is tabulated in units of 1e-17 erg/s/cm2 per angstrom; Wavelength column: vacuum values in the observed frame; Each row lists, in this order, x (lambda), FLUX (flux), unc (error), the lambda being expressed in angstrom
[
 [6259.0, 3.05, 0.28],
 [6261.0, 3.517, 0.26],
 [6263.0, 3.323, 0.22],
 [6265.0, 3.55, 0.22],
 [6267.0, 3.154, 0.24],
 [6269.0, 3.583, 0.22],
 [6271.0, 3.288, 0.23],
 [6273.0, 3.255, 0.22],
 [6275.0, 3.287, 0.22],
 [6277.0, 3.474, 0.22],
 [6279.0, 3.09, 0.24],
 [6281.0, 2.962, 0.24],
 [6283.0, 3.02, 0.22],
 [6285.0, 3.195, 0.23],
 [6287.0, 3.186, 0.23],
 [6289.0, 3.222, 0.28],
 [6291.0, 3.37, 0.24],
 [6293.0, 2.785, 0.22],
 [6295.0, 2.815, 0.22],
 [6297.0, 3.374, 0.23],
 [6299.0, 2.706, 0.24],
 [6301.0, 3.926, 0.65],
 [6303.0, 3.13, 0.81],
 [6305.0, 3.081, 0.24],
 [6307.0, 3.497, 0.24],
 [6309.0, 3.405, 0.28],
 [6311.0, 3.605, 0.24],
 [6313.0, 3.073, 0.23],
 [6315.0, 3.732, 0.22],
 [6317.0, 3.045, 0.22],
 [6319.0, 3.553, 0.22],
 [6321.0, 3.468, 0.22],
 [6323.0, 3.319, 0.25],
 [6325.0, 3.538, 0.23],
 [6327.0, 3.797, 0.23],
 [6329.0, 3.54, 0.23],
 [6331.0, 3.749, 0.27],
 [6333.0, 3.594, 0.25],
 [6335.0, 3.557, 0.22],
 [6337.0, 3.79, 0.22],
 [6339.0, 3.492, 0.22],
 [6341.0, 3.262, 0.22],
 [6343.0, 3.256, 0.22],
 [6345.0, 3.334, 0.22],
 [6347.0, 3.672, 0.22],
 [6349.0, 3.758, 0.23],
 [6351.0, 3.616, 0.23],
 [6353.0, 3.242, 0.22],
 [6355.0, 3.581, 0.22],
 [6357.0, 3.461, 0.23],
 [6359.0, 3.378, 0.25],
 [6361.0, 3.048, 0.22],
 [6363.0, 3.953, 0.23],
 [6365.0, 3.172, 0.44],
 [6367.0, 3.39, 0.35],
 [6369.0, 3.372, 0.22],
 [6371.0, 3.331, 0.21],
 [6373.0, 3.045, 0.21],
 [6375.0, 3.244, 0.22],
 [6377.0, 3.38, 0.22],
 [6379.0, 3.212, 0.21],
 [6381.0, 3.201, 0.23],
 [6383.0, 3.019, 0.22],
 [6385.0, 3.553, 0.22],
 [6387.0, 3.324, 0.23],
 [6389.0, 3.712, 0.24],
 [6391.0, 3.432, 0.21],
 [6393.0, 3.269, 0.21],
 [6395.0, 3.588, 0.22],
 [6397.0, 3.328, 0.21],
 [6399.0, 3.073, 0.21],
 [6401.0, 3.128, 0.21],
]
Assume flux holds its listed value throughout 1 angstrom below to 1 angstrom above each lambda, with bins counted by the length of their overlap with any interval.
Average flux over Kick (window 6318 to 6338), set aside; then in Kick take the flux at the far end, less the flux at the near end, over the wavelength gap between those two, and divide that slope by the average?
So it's 0.004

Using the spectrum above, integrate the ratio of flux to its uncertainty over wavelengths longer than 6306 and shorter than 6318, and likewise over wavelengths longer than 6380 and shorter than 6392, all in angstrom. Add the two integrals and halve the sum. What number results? 176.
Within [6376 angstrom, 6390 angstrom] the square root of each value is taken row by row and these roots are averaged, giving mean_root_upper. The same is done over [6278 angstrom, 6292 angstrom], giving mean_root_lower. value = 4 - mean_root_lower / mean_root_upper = 3.03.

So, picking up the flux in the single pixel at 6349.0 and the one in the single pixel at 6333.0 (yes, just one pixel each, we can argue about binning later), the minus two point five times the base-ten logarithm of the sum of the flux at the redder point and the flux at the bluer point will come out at -2.17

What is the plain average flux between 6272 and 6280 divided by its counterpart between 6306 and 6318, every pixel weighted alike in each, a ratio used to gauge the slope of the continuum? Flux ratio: 0.97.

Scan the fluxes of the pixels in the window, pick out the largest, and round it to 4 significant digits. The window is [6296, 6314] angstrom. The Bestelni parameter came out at 3.926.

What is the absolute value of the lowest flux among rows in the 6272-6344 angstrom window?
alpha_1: 2.71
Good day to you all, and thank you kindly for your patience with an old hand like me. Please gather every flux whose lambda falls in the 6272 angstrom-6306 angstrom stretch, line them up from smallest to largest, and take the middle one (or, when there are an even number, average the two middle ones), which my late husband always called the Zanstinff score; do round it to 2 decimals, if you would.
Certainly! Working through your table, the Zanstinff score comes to 3.19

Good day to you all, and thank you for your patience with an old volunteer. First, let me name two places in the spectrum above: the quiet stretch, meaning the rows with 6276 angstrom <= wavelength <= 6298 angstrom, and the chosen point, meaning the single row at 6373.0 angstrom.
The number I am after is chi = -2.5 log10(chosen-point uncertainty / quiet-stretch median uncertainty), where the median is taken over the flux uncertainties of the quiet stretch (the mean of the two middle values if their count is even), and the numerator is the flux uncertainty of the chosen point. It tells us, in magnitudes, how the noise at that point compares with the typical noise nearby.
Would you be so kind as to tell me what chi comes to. 0.10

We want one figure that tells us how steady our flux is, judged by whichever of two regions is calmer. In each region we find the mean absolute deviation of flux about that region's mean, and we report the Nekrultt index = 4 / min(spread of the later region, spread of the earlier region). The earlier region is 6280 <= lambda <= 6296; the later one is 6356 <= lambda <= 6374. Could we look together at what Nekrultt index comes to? 23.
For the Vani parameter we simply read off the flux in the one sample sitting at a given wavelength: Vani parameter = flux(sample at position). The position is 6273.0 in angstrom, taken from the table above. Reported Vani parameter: 3.255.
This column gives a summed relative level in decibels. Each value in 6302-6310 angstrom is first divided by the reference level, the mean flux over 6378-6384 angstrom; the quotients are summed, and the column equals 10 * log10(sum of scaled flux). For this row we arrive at 6.2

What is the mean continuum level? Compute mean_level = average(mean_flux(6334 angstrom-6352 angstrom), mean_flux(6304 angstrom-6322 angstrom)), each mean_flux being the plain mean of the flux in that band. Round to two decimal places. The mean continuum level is 3.46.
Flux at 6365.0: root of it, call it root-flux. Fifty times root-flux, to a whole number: 89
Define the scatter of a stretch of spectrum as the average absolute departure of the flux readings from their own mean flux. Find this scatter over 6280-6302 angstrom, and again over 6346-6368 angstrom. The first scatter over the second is 1.20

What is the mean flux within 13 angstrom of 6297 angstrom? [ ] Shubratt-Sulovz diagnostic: 3.21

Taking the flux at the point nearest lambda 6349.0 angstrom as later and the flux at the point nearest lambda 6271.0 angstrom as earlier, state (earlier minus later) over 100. -0.0047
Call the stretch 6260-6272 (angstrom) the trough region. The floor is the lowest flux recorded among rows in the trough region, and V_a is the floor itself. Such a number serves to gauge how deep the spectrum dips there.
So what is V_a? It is 3.154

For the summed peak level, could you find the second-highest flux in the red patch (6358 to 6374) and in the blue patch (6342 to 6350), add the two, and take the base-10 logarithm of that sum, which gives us 0.849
